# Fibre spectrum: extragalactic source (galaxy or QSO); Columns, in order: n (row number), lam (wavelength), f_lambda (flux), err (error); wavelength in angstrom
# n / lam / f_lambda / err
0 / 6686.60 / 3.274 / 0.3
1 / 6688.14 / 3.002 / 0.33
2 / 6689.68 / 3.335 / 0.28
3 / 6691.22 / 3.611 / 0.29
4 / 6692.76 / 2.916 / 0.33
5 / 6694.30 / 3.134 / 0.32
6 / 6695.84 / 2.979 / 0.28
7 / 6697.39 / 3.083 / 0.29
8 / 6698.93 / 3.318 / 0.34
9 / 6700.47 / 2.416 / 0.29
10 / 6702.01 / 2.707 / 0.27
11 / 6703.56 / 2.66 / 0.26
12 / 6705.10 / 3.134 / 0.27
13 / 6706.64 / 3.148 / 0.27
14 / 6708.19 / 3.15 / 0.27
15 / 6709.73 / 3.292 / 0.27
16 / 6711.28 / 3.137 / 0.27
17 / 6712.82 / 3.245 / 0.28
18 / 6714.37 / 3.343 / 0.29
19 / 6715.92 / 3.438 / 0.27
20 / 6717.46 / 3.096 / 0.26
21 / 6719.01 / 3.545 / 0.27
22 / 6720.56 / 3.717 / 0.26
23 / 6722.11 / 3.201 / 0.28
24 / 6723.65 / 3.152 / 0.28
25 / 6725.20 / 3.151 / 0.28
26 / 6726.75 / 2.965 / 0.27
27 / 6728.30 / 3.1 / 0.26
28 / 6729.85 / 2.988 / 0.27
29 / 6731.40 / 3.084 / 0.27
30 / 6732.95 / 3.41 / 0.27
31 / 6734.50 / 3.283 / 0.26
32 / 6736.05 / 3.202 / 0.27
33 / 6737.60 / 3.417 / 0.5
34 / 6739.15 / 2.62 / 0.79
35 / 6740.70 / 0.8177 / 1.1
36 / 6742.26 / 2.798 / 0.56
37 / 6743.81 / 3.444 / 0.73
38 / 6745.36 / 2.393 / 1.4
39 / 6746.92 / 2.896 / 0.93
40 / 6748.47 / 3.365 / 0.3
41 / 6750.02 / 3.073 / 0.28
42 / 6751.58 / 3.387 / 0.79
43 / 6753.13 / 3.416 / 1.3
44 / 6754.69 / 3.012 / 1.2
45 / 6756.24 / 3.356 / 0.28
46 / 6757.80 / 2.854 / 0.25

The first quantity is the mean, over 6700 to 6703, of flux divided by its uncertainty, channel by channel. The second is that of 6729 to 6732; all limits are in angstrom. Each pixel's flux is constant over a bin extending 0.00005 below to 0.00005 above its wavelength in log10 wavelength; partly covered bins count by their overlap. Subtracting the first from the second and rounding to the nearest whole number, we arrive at 2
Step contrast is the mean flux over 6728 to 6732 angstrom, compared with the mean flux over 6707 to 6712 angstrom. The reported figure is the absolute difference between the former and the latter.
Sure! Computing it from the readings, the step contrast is 0.14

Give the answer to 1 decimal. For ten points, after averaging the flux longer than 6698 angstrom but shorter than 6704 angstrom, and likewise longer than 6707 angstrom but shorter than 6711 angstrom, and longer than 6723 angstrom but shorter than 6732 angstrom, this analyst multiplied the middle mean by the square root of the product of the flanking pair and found 9.4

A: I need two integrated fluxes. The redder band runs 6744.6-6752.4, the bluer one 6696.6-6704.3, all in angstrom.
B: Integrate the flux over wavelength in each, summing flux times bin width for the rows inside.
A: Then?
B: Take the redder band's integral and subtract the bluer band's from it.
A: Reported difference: 2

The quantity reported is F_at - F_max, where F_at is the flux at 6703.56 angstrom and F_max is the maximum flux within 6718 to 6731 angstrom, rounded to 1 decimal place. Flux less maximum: -1.1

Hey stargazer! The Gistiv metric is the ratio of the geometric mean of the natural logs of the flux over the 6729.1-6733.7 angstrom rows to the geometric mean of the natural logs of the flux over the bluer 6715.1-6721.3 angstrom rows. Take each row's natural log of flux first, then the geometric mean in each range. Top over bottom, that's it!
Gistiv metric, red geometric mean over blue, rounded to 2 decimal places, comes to 0.93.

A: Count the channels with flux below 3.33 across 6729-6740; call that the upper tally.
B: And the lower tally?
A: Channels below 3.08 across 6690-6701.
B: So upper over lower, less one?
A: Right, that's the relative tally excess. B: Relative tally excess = 0.7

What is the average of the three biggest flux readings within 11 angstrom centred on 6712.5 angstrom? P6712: 3.36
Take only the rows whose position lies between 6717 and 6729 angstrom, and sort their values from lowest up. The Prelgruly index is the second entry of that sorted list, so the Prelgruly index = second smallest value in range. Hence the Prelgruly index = 3.096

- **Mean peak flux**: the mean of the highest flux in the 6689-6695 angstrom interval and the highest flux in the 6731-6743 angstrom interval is 3.514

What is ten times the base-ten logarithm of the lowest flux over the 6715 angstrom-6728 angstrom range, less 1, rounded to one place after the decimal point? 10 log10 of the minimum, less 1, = 3.7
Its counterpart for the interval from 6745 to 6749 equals 2.8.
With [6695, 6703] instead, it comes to 2.8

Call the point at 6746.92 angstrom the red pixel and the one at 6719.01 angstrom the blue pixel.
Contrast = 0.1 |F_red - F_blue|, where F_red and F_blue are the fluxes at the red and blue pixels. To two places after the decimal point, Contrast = 0.06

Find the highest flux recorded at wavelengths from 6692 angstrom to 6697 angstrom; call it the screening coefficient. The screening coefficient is 3.134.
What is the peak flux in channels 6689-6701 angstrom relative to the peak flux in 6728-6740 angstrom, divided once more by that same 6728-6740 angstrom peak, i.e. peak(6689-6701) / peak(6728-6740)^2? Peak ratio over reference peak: 0.309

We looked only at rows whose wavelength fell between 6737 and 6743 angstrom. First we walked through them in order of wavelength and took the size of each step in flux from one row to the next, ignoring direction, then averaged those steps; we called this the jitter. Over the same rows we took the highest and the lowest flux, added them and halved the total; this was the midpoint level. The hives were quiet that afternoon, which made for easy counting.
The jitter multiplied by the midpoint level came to 3.2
